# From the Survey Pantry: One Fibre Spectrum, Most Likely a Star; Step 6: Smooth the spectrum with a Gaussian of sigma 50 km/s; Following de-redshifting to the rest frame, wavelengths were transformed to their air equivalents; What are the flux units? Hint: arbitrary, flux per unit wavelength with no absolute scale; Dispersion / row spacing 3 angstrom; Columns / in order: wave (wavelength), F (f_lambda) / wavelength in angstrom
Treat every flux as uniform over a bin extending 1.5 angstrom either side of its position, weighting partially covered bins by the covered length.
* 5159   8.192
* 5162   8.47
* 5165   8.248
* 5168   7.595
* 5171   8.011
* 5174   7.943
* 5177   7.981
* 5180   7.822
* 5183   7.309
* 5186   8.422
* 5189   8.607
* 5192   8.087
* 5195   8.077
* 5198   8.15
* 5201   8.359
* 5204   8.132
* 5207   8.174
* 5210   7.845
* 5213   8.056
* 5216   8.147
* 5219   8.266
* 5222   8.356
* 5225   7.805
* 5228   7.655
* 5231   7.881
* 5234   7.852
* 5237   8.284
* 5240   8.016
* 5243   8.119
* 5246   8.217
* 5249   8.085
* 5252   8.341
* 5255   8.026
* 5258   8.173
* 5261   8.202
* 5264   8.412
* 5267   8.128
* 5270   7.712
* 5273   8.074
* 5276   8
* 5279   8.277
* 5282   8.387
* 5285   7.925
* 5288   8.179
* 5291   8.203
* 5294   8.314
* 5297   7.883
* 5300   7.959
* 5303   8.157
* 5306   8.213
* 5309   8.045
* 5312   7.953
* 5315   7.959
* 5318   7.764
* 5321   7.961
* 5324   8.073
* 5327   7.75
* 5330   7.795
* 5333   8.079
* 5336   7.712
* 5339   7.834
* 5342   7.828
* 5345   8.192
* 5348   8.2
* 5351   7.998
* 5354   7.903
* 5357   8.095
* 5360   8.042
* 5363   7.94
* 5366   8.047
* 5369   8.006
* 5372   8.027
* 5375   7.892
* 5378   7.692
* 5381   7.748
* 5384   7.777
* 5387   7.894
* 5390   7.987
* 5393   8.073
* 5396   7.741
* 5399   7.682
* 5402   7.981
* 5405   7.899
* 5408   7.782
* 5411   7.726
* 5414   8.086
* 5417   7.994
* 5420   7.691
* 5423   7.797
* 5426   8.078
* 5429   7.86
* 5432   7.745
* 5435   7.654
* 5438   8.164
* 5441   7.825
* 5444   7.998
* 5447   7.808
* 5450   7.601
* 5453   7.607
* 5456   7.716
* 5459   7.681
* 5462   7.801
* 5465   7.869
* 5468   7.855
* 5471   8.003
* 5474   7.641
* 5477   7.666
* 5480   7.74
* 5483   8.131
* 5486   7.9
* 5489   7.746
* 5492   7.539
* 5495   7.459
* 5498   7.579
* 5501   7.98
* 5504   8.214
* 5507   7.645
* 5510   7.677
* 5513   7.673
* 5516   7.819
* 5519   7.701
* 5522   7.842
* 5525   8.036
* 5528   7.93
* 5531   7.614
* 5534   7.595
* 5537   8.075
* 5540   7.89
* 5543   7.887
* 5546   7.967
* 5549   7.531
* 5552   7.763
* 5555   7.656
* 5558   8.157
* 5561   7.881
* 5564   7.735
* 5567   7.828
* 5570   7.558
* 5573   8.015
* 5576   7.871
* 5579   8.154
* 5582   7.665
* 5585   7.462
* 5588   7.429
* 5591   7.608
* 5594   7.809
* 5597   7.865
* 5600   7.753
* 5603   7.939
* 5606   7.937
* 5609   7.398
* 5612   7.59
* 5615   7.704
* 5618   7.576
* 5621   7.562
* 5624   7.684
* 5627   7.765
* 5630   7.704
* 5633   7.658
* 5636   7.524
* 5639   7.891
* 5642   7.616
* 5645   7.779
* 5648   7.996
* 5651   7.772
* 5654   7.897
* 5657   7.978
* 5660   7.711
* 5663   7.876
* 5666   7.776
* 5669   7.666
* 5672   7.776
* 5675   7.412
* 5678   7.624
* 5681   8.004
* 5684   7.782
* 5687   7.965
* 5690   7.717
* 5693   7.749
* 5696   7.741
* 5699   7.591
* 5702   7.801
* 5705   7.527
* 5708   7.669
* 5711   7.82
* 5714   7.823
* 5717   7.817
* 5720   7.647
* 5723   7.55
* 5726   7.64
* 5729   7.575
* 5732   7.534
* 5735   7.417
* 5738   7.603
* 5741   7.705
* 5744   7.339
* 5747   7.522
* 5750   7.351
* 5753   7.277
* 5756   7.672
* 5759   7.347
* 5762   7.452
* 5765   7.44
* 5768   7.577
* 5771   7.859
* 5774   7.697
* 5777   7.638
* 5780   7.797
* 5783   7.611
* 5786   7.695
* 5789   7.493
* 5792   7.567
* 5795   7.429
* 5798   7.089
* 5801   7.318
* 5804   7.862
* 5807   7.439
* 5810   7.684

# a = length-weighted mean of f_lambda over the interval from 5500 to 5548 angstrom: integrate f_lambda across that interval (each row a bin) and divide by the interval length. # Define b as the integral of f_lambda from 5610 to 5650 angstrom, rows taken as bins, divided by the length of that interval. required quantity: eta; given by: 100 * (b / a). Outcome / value 98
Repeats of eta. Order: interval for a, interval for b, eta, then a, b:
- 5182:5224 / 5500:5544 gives 96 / 8.15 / 7.84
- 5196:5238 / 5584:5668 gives 96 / 8.07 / 7.72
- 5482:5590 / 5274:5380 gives 103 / 7.79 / 8.01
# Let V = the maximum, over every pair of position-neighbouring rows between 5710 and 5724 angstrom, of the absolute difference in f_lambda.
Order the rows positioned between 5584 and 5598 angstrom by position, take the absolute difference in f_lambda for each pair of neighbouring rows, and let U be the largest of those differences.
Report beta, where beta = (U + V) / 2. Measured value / 0.19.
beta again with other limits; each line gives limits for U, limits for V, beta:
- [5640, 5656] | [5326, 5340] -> 0.30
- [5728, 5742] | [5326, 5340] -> 0.28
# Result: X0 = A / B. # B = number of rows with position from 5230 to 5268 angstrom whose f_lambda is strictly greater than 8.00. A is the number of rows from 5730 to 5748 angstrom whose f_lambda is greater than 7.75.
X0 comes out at 0.0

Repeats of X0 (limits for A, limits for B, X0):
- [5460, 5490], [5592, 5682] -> 6.0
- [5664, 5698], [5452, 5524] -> 1.7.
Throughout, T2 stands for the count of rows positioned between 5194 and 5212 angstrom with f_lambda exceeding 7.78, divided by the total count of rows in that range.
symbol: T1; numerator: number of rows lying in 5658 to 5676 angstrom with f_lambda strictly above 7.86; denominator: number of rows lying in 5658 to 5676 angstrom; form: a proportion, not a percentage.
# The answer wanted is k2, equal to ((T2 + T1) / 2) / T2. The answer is 0.6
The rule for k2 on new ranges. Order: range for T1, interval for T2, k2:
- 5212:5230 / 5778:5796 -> 2.5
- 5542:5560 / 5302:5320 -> 0.8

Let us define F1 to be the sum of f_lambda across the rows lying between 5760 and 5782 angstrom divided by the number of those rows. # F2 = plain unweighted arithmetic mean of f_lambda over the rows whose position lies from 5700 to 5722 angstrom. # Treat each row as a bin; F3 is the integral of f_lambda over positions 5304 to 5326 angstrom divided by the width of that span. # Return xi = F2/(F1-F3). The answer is -22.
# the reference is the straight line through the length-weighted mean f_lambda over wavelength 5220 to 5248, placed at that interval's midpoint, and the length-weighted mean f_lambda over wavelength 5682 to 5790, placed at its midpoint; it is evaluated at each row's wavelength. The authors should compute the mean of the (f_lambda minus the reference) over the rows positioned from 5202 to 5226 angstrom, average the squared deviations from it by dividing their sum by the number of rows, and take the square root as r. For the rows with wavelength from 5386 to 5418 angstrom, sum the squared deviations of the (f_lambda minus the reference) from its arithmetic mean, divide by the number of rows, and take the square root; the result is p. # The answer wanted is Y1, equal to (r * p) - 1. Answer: -0.976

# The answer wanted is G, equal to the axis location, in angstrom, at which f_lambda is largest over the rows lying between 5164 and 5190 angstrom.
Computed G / 5189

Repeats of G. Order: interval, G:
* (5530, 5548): 5537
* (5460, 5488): 5483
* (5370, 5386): 5372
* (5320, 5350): 5348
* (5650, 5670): 5657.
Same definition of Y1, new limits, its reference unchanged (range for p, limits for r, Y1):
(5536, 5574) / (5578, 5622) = -0.963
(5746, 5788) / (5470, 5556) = -0.966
